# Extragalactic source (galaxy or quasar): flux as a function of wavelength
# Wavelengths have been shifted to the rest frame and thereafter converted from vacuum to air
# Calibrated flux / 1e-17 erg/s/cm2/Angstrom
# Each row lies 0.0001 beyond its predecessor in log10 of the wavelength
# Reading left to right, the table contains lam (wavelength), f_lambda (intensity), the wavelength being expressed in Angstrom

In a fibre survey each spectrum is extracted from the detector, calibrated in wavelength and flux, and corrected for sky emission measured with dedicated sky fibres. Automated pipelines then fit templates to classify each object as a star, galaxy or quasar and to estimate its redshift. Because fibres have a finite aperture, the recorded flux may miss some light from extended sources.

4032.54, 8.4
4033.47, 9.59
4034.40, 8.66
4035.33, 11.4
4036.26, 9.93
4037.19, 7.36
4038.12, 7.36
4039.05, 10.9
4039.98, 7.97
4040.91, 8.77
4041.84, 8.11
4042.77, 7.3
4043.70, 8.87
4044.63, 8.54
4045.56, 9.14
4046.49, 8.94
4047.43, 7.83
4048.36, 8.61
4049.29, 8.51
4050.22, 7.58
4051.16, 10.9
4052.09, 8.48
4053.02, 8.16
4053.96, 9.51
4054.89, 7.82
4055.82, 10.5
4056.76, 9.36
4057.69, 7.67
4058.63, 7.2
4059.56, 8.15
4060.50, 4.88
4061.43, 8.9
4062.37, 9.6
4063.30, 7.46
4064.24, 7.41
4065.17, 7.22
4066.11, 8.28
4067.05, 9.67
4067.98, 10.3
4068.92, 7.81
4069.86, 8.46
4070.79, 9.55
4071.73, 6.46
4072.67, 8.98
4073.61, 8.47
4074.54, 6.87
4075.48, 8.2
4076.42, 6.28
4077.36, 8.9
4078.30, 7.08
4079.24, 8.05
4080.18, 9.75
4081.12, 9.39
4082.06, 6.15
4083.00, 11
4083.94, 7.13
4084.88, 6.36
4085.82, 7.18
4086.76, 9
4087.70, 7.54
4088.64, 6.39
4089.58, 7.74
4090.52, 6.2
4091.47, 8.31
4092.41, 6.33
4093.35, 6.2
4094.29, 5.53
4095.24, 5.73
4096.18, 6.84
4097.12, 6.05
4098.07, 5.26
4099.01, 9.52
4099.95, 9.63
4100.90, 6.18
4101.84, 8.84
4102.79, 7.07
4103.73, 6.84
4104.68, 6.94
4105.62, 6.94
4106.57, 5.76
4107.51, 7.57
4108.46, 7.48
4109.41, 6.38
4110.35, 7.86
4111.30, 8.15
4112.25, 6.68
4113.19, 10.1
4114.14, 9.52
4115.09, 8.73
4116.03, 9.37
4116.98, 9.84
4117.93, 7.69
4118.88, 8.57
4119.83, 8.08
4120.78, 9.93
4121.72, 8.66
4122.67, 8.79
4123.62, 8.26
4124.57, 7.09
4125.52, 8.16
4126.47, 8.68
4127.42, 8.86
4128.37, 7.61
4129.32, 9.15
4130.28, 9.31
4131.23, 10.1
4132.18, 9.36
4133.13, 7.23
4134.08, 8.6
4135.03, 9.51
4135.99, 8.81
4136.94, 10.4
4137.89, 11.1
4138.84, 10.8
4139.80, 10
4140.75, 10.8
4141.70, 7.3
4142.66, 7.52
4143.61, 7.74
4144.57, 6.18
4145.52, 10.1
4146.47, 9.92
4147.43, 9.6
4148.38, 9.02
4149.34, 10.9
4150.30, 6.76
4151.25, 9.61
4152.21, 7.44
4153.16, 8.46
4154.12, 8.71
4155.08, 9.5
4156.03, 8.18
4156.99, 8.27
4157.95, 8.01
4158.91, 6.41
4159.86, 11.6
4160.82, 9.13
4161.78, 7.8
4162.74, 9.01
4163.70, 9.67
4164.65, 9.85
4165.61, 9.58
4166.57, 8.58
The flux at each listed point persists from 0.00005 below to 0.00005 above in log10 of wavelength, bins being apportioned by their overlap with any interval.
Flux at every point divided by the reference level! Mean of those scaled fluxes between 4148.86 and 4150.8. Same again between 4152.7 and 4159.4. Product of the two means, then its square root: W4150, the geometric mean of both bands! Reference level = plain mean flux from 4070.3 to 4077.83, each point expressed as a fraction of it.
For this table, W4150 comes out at 1.070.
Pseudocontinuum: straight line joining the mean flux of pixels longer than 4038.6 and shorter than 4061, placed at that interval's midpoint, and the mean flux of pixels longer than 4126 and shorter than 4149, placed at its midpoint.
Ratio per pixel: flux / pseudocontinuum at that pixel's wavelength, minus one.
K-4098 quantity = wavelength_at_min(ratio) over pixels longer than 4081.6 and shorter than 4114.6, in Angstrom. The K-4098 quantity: 4098.07 Angstrom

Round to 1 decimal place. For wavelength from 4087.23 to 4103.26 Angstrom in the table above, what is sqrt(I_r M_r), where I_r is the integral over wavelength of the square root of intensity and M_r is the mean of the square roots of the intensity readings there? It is 10.6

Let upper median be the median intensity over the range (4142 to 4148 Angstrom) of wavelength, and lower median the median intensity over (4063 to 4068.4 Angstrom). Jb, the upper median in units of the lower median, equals 1.10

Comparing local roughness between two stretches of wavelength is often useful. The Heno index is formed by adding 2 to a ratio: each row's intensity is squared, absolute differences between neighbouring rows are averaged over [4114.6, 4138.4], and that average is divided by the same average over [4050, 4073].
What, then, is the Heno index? 2.62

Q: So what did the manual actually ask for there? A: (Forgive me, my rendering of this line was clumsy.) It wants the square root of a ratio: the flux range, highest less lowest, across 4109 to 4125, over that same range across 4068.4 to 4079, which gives 1.07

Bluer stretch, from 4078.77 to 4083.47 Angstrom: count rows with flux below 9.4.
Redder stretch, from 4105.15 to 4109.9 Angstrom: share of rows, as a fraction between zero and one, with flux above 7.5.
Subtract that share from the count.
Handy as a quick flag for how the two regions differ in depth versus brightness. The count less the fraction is 2.8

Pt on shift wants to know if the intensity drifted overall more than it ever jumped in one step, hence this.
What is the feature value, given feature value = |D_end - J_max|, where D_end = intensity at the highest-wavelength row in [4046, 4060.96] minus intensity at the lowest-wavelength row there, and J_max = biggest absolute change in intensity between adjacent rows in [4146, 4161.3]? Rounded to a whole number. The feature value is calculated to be 9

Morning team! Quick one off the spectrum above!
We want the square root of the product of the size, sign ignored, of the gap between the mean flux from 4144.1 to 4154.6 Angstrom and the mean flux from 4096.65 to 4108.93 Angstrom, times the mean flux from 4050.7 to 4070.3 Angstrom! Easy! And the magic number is 3.63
